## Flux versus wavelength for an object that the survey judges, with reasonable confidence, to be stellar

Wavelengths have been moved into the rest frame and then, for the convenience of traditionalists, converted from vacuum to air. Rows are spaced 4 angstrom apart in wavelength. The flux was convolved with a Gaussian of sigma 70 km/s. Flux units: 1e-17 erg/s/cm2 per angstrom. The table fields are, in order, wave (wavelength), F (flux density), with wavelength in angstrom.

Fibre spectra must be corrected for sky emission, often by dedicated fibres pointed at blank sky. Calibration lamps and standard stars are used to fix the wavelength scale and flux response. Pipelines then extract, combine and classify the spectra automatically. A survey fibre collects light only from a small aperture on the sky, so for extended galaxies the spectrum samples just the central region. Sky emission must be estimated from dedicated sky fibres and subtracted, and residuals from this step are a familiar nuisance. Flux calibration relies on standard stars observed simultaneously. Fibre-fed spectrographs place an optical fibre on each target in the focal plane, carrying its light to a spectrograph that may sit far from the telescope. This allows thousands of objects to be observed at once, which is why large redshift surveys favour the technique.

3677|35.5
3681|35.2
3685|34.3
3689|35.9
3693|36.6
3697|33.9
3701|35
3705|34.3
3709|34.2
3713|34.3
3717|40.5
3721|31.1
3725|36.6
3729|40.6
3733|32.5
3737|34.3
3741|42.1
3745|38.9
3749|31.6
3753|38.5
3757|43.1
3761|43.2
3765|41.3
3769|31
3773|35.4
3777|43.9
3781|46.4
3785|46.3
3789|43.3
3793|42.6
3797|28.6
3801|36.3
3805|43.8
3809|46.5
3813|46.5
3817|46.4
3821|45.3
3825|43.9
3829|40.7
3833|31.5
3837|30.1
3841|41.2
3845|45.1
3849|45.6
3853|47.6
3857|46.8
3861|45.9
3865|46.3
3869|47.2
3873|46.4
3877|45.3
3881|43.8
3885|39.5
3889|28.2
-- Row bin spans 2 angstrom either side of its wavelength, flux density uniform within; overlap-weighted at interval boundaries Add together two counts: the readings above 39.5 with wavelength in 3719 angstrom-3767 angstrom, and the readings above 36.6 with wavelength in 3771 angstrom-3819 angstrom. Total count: 14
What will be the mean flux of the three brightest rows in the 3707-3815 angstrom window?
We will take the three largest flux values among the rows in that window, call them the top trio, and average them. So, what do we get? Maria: 46.5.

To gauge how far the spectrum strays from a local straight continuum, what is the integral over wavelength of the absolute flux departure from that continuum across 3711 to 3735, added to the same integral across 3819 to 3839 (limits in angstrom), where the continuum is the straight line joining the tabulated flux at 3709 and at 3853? 224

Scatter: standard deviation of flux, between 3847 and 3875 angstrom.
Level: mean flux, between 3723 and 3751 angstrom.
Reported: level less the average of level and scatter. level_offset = 18.0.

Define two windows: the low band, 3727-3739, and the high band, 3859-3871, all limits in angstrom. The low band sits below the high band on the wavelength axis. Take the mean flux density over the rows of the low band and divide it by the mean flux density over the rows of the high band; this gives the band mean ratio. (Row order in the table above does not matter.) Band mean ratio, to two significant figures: 0.77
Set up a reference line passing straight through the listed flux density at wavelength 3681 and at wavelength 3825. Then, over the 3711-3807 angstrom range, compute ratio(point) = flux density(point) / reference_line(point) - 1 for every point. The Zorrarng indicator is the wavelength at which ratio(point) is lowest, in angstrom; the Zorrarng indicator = 3797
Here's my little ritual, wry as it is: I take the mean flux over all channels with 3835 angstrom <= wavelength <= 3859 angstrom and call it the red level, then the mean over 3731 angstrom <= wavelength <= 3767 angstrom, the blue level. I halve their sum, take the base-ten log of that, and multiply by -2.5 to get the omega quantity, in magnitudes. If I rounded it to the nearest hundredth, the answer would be -4.02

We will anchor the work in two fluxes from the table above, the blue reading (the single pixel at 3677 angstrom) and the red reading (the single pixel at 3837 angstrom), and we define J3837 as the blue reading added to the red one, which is 66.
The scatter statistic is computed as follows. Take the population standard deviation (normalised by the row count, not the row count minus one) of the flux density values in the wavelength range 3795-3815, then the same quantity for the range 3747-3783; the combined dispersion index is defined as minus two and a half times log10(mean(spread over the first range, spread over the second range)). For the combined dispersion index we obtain -2.0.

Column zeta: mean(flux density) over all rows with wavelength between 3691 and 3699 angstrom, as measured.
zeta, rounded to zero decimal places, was 35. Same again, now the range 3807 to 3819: 46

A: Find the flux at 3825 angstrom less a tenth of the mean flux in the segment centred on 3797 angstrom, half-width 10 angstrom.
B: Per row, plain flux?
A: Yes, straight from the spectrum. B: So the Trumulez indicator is 40.0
